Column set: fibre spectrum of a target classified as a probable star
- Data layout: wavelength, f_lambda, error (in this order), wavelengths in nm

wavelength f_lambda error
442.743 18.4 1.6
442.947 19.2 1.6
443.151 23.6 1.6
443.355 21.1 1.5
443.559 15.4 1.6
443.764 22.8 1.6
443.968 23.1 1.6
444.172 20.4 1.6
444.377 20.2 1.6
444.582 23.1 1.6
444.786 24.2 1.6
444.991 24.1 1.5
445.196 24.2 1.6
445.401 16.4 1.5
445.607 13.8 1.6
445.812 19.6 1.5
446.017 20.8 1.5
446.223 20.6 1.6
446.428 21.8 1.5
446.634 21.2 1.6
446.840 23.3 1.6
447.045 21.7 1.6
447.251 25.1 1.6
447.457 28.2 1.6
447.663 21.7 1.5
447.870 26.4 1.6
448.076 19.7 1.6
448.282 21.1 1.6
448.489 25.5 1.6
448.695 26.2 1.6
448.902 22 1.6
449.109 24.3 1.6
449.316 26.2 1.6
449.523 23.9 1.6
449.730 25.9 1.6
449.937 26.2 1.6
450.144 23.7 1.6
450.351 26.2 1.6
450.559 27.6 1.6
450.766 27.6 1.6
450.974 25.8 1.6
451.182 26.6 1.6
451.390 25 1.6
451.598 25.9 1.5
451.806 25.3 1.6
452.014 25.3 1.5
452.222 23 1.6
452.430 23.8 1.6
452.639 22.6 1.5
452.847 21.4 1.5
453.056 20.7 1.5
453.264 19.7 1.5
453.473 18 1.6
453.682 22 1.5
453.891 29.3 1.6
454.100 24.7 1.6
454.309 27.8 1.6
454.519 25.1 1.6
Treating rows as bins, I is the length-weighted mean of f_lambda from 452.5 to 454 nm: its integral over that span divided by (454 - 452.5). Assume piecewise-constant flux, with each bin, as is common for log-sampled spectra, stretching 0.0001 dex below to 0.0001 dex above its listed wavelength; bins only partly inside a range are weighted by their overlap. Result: 22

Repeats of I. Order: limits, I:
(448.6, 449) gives 24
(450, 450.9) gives 26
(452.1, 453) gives 23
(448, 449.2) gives 23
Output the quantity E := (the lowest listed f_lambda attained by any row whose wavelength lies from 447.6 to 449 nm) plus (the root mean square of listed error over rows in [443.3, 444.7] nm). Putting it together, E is 21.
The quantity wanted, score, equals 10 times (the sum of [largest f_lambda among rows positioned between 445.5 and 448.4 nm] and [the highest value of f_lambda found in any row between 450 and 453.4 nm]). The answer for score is 558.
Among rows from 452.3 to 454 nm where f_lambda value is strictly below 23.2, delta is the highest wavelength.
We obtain 453.682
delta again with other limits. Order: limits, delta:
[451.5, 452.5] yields 452.222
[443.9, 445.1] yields 444.582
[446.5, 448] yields 447.663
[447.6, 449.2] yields 448.902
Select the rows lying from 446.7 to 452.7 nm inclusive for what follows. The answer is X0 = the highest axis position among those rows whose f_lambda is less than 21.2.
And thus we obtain 448.282 nm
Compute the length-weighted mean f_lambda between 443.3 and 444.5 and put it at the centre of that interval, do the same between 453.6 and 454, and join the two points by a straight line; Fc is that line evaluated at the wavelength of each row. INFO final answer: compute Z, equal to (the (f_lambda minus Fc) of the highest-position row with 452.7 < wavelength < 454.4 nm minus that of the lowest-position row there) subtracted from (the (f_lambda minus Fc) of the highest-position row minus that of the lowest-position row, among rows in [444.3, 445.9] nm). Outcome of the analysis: -7.0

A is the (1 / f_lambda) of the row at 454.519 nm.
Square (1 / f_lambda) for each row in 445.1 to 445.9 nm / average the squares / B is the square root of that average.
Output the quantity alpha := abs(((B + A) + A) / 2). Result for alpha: 0.069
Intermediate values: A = 0.040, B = 0.0576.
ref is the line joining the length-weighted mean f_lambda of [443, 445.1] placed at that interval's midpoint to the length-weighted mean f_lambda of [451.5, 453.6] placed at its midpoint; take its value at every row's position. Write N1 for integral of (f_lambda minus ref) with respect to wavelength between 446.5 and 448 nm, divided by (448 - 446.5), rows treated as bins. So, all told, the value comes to 1.8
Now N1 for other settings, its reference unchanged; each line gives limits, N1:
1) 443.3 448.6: -0.2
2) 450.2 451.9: 3.8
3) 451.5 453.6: 0.0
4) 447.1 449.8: 2.1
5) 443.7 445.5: 0.2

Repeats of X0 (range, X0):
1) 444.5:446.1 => 446.017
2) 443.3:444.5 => 444.377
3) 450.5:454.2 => 453.473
